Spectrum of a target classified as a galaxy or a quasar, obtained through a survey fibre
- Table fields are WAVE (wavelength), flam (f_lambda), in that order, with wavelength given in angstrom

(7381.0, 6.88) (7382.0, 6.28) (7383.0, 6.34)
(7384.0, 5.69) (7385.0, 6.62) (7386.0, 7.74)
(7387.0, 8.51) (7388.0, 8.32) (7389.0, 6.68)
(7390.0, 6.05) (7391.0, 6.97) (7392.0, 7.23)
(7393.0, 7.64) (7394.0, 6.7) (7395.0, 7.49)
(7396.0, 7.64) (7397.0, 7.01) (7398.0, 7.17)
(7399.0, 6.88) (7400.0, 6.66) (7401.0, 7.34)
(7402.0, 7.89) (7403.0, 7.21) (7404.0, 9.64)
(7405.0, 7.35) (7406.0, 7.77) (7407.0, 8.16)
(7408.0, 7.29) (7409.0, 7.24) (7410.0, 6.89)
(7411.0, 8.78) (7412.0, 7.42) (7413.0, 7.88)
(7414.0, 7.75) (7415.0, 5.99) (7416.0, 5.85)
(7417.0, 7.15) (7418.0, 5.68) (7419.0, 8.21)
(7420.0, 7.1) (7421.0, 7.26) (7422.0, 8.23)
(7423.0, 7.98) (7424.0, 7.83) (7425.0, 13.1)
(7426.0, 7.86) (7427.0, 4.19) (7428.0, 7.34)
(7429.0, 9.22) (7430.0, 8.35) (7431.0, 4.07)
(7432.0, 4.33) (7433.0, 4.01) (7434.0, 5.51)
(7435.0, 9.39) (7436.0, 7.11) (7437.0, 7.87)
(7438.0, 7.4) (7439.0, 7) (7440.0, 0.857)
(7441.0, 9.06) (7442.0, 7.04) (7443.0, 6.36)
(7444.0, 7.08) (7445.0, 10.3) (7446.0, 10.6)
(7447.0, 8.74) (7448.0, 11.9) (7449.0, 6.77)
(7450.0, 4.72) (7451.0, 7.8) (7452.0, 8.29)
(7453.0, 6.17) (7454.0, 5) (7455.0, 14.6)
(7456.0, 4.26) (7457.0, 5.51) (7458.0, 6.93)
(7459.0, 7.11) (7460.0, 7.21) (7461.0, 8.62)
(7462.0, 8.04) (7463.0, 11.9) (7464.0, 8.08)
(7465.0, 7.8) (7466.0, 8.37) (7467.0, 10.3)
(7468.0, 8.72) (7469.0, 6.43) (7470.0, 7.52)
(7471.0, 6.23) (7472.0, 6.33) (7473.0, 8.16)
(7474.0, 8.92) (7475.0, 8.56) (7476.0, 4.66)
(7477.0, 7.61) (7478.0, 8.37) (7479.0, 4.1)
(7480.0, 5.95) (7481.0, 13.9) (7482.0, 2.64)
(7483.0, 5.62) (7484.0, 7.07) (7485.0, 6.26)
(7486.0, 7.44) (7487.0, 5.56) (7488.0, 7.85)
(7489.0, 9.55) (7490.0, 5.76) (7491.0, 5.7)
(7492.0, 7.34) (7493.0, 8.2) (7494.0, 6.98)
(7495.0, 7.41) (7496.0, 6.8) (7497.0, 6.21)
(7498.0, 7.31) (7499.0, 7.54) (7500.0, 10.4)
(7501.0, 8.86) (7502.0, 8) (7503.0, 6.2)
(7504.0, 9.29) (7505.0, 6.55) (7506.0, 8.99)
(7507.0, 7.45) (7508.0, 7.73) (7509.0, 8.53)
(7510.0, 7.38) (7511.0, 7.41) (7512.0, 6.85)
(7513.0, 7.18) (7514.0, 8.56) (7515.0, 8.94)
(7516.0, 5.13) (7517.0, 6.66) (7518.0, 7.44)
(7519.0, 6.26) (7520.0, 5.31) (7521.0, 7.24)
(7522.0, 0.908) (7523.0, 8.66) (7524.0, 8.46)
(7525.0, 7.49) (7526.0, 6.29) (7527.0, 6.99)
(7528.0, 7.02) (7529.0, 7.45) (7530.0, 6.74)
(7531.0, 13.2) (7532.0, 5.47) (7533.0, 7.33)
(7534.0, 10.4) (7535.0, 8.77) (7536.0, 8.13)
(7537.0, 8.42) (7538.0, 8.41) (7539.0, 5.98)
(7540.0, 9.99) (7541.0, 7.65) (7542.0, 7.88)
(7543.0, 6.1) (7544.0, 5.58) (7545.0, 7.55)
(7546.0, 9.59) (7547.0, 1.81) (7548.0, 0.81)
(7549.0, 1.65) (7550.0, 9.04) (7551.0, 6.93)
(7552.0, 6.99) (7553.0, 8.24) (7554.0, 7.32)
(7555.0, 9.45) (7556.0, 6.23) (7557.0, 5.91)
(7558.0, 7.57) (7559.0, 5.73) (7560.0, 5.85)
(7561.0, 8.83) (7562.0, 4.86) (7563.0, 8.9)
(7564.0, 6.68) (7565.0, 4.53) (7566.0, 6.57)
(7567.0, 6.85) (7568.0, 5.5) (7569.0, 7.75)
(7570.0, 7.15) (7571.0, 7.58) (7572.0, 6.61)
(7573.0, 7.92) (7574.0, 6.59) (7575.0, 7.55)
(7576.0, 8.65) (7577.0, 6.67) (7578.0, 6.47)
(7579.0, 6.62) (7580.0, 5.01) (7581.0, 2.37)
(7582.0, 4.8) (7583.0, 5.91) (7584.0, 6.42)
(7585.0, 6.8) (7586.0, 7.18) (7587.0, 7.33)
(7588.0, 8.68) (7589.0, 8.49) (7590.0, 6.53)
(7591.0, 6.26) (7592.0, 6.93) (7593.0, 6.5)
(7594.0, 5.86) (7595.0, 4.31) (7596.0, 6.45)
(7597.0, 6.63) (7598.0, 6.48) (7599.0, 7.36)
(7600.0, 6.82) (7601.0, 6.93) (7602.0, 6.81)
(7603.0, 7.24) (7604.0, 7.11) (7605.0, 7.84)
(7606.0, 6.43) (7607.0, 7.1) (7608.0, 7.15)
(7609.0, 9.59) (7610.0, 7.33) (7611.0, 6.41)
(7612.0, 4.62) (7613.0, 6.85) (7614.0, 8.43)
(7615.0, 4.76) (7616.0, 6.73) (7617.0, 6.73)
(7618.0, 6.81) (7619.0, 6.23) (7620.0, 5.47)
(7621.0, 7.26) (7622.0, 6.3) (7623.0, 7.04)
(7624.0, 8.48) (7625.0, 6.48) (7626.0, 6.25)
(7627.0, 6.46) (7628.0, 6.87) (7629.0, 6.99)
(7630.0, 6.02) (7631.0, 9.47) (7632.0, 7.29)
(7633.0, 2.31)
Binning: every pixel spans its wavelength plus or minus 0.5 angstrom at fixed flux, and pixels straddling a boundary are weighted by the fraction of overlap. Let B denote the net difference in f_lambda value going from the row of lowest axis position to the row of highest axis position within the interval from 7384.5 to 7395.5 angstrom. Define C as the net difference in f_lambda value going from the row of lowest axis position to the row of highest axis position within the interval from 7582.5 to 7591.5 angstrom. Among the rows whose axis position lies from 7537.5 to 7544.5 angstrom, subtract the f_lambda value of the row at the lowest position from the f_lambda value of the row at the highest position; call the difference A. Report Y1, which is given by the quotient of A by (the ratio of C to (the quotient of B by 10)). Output -0.70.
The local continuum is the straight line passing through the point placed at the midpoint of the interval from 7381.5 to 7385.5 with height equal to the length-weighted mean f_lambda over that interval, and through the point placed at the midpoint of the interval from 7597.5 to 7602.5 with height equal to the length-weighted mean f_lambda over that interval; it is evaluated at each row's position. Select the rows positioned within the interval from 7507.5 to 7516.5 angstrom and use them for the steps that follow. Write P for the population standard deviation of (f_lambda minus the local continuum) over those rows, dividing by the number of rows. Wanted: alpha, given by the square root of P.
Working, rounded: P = 1.08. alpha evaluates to 1.04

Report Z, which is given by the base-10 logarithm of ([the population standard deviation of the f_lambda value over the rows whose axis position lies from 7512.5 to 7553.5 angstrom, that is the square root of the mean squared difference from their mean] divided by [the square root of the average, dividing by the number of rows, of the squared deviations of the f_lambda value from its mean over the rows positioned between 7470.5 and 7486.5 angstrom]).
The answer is -0.01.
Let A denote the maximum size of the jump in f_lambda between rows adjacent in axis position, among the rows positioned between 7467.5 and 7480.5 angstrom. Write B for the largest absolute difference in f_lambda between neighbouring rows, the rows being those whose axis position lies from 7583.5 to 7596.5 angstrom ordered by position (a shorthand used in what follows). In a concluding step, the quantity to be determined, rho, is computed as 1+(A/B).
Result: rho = 3.00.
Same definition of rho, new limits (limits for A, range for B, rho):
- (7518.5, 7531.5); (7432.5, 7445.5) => 1.95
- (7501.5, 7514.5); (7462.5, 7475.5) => 1.81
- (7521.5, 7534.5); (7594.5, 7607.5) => 4.62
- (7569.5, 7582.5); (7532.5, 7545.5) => 1.66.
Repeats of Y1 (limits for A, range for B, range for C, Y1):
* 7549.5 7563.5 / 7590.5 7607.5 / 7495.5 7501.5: -0.01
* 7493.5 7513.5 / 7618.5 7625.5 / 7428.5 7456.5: 0.00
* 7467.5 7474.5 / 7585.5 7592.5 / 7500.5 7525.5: 0.00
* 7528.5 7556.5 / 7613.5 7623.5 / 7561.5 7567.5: 0.09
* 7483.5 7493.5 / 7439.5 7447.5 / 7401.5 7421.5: -1.41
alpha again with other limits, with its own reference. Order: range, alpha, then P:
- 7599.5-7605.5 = 0.59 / 0.35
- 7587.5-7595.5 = 1.15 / 1.32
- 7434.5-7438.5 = 0.94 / 0.88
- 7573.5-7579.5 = 0.89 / 0.78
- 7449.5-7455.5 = 1.82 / 3.33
